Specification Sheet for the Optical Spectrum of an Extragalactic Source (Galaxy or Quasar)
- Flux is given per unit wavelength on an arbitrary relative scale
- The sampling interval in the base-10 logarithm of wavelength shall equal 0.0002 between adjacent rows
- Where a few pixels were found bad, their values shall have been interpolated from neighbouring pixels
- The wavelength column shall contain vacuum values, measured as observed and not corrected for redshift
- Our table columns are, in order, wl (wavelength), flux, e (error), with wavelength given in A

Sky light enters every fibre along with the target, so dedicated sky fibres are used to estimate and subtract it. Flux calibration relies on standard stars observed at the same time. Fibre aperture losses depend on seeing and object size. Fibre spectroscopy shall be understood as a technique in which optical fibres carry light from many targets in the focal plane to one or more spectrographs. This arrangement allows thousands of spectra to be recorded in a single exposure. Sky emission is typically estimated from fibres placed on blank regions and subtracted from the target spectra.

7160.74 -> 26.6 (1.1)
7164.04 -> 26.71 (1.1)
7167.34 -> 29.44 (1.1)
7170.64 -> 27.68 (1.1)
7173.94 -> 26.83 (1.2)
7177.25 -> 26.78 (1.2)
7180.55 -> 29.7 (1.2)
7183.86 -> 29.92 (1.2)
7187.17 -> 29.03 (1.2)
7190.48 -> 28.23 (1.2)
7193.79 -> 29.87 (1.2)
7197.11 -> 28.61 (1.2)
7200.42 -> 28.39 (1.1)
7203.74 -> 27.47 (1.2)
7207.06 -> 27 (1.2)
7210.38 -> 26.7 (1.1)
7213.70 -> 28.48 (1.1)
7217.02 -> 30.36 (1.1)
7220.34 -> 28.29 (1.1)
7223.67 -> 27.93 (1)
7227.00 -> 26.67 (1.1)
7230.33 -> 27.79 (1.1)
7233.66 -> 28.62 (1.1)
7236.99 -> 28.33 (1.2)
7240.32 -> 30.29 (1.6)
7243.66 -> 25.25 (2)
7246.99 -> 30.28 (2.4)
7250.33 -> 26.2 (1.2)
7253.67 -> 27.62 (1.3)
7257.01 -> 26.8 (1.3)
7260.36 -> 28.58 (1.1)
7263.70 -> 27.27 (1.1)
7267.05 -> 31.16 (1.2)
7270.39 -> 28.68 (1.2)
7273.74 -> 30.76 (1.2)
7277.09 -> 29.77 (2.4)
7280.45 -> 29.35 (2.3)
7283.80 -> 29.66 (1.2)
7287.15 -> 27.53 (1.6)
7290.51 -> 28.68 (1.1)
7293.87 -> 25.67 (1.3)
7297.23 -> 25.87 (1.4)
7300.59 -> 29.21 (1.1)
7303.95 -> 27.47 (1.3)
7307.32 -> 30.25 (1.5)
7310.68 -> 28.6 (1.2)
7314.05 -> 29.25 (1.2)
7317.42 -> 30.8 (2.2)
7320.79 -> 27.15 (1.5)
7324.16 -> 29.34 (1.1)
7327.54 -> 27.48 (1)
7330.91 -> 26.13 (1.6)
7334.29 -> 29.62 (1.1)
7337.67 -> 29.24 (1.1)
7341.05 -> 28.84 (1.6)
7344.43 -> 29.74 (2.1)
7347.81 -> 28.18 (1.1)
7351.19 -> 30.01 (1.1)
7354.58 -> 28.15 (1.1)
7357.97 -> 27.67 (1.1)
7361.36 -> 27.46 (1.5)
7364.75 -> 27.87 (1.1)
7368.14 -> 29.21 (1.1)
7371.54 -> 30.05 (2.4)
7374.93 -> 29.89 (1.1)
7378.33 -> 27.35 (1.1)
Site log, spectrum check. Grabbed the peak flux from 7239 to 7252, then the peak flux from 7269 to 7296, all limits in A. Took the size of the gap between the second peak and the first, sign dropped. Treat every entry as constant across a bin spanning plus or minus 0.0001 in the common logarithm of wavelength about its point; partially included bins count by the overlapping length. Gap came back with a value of 0.47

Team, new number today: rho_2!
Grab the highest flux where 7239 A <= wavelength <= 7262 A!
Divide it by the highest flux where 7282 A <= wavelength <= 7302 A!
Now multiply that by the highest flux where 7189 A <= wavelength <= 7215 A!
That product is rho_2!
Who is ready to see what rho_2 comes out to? 30.5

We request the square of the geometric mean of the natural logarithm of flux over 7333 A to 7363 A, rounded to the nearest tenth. 11.3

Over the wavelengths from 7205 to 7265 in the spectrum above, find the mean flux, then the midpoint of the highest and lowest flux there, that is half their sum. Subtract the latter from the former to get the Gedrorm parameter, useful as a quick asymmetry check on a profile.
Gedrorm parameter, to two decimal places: 0.11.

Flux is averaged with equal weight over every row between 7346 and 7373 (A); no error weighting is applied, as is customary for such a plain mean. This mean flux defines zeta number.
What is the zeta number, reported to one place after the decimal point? 28.6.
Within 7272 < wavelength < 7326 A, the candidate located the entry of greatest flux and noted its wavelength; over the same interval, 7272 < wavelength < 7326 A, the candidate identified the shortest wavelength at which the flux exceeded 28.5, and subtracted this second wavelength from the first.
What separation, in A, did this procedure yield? 43.7 A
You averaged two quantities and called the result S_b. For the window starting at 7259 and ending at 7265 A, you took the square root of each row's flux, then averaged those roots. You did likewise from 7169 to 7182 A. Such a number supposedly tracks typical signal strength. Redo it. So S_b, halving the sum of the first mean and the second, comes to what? 5.28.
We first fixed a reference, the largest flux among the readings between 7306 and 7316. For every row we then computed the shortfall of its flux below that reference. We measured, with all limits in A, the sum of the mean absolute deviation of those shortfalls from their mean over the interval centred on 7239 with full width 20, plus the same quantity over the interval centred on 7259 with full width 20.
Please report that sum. 2.6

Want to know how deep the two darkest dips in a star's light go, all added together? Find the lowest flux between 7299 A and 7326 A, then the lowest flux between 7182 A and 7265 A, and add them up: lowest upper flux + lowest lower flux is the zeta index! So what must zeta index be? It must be 52.4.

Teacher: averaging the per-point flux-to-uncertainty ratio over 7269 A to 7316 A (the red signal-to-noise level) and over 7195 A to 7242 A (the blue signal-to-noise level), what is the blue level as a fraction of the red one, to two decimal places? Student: 1.16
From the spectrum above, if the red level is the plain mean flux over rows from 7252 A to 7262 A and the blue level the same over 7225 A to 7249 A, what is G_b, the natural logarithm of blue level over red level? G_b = 0.018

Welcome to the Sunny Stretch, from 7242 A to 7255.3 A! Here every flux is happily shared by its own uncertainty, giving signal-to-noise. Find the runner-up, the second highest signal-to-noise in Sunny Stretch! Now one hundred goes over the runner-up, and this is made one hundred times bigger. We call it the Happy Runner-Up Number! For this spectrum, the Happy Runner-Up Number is 471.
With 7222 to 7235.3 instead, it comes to 384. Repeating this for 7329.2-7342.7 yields 376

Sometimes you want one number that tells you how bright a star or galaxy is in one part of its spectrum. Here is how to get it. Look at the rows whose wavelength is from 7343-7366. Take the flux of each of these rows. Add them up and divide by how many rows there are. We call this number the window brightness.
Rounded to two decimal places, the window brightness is 28.44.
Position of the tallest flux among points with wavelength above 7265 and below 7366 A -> 7267.05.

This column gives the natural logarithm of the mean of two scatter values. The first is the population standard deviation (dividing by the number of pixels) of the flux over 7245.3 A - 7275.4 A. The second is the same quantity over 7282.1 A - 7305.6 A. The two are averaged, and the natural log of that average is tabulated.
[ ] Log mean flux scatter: 0.5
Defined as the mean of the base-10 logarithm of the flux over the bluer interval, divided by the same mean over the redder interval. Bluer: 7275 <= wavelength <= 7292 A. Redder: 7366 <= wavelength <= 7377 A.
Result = 0.99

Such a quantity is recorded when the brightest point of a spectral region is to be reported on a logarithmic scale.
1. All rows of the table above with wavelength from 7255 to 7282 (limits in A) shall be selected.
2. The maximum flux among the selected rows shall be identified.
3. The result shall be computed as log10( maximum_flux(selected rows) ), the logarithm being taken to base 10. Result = 1.49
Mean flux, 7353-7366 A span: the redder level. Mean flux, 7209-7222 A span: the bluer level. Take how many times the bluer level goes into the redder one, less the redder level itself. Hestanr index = -26.8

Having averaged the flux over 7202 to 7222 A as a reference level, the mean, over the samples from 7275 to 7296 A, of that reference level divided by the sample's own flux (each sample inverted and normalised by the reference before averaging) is 0.99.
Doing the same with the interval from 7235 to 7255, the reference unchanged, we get 1.01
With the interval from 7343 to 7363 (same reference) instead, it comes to 0.98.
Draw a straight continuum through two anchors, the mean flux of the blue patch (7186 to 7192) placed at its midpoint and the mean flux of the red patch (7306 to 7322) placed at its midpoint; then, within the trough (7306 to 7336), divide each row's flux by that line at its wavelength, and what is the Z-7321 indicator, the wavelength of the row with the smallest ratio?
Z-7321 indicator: 7330.91 A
